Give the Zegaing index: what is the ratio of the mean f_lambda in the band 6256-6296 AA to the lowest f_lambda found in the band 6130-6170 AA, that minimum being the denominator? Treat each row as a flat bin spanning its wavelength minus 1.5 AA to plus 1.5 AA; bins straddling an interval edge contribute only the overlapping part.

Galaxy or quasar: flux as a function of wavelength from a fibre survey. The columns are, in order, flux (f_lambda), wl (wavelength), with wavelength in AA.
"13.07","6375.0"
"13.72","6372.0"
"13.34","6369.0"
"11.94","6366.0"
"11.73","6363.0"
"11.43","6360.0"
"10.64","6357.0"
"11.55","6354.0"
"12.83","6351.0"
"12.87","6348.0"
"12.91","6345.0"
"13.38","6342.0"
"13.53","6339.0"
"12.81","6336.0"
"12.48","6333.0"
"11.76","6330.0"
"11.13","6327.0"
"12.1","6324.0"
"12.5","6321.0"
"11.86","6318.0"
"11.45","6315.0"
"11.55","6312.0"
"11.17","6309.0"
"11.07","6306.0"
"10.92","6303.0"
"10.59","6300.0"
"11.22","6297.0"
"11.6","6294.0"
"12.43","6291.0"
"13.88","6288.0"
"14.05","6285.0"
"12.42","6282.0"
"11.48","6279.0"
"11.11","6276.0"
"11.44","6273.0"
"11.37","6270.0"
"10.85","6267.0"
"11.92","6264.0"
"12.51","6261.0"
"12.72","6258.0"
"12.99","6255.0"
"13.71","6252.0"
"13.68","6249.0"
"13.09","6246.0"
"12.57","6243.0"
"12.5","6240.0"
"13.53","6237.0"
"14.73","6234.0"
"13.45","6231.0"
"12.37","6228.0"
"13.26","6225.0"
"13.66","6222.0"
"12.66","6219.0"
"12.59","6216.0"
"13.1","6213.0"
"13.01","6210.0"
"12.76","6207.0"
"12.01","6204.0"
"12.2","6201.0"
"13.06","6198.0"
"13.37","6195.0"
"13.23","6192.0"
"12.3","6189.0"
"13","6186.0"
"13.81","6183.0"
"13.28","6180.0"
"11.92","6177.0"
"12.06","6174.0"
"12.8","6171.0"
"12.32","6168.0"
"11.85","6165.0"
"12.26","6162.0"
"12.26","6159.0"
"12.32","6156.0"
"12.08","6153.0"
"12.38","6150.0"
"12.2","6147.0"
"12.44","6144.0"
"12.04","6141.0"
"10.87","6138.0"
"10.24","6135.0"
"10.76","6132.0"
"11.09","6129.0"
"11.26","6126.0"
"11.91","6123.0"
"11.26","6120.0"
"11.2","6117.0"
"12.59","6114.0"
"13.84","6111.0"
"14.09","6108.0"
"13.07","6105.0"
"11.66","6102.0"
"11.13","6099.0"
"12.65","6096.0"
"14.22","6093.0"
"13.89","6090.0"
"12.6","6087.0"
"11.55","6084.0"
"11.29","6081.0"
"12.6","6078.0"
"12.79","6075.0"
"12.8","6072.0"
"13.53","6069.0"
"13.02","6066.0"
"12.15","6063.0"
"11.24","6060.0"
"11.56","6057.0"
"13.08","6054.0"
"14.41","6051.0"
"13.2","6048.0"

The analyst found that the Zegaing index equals 1.19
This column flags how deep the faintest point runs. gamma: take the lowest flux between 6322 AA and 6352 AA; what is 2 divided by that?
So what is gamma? 0.180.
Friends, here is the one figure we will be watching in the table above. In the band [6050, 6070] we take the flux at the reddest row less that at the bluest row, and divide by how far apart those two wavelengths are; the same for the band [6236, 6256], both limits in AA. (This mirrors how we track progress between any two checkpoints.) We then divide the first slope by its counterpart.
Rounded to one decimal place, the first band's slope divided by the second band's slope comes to 1.6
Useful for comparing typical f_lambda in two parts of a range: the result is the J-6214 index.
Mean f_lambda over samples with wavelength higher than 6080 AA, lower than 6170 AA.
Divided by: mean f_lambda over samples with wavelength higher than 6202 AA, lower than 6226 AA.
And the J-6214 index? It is 0.94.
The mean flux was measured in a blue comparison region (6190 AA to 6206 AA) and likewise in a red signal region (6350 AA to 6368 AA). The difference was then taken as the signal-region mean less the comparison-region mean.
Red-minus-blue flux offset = -1.1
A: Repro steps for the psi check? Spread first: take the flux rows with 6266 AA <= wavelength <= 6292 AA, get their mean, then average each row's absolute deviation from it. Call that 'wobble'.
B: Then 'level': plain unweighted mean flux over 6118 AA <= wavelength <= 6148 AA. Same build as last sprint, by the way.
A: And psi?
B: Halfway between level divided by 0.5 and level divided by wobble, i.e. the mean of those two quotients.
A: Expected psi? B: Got 17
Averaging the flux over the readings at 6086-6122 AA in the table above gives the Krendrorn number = 12.7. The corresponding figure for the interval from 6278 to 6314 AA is 11.9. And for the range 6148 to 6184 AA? 12.4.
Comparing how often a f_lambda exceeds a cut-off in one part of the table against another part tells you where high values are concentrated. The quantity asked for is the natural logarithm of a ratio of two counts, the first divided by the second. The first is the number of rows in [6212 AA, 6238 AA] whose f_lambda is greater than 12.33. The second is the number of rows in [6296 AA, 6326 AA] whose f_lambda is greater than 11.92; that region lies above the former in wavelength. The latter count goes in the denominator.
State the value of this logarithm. 1.5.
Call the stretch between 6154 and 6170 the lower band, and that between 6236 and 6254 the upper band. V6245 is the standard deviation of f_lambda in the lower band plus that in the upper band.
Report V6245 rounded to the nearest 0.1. 0.7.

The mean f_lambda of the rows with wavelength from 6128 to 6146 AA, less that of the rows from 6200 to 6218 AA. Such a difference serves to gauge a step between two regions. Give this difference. -1.4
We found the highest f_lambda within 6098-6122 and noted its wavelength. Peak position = 6108.0 AA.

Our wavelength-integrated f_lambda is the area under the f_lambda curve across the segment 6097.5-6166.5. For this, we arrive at 824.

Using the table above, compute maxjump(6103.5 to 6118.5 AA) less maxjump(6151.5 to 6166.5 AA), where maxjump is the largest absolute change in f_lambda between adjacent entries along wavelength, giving 0.98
